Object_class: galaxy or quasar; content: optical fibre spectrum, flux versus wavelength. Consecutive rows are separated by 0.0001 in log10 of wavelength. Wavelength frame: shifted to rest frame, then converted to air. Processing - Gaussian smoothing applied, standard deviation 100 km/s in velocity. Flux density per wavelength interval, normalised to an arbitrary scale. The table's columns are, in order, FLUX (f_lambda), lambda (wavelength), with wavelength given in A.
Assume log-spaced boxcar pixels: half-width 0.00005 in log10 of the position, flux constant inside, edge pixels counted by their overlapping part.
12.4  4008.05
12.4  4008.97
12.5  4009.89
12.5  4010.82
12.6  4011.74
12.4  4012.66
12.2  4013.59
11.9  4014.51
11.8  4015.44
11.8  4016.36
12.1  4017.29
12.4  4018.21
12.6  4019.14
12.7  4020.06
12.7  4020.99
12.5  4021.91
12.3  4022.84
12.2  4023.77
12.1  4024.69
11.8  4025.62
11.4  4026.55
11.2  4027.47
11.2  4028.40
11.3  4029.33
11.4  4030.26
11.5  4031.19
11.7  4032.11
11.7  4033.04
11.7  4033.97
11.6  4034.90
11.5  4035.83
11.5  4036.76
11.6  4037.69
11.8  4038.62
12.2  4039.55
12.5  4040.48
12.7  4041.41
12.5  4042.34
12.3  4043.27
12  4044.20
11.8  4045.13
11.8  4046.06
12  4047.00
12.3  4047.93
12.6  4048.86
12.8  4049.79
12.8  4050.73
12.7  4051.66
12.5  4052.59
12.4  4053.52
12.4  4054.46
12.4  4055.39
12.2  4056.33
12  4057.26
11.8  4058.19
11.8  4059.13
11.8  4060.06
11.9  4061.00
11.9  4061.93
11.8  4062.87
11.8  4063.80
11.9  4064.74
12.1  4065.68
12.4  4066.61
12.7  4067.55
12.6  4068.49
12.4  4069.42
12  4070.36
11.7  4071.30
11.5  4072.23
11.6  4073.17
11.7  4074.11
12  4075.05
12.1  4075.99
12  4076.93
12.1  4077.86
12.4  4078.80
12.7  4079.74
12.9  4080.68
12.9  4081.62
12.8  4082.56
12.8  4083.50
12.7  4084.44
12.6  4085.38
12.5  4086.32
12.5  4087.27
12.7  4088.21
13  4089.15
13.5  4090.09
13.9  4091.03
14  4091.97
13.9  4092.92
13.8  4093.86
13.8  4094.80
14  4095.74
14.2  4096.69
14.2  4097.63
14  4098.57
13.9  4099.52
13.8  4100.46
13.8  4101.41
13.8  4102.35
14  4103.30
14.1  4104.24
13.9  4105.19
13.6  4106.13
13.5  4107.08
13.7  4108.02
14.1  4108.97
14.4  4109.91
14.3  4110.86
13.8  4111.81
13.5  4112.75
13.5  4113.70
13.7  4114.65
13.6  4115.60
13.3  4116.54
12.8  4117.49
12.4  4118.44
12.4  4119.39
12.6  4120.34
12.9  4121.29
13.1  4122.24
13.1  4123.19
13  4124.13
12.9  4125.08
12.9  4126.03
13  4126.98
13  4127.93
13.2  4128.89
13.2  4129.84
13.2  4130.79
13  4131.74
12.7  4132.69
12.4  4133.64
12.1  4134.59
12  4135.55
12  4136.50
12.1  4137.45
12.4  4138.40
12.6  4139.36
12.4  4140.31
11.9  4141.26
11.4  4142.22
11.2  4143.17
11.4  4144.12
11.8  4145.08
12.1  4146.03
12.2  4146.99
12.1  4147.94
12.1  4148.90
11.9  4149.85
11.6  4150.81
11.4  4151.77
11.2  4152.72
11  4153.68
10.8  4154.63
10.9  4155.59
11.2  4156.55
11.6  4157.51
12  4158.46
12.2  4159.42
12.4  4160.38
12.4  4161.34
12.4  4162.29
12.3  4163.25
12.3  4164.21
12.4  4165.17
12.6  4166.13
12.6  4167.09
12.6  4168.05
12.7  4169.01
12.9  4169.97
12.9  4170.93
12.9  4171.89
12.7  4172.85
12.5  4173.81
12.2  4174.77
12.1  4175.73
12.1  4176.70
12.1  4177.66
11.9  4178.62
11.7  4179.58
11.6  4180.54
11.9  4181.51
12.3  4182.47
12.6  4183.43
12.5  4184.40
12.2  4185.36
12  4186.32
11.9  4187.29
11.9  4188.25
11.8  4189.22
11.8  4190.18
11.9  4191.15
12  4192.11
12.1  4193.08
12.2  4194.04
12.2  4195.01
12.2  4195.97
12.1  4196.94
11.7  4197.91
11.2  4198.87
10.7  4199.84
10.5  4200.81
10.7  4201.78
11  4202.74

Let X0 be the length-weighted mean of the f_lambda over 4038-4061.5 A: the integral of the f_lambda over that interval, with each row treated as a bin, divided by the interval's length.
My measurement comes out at 12.2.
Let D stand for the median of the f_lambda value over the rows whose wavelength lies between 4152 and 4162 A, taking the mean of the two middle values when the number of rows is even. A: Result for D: 11.4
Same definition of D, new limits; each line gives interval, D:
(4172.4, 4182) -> 12.1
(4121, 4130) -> 13.0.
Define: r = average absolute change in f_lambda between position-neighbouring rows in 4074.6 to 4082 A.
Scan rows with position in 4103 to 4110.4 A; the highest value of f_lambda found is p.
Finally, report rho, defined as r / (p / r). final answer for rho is 0.0017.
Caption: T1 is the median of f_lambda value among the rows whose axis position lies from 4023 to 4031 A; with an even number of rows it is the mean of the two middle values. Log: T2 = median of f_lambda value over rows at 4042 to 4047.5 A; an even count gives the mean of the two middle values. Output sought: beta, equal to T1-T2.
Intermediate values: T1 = 11.4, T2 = 12.0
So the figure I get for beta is -0.6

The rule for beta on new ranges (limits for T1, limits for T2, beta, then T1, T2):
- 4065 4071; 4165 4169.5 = -0.2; 12.4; 12.6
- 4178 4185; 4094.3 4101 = -2.1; 11.9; 14.0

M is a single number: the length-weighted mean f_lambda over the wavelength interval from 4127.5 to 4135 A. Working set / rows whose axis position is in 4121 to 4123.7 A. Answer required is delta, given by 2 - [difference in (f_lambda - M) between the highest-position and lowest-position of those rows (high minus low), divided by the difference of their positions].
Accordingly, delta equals 1.89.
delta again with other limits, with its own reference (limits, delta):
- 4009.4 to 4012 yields 1.95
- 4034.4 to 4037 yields 2.05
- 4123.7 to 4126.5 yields 2.05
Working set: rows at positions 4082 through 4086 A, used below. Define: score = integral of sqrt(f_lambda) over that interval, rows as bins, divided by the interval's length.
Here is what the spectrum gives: 3.57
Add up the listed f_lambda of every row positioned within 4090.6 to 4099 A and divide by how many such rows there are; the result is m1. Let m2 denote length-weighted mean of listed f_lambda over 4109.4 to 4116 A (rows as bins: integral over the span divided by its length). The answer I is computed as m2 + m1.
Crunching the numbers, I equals 27.8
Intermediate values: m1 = 14.0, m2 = 13.8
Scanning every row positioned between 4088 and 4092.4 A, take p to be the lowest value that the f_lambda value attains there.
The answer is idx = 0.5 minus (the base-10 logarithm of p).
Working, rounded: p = 12.7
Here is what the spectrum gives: -0.604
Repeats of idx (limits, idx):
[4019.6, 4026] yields -0.572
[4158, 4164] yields -0.579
